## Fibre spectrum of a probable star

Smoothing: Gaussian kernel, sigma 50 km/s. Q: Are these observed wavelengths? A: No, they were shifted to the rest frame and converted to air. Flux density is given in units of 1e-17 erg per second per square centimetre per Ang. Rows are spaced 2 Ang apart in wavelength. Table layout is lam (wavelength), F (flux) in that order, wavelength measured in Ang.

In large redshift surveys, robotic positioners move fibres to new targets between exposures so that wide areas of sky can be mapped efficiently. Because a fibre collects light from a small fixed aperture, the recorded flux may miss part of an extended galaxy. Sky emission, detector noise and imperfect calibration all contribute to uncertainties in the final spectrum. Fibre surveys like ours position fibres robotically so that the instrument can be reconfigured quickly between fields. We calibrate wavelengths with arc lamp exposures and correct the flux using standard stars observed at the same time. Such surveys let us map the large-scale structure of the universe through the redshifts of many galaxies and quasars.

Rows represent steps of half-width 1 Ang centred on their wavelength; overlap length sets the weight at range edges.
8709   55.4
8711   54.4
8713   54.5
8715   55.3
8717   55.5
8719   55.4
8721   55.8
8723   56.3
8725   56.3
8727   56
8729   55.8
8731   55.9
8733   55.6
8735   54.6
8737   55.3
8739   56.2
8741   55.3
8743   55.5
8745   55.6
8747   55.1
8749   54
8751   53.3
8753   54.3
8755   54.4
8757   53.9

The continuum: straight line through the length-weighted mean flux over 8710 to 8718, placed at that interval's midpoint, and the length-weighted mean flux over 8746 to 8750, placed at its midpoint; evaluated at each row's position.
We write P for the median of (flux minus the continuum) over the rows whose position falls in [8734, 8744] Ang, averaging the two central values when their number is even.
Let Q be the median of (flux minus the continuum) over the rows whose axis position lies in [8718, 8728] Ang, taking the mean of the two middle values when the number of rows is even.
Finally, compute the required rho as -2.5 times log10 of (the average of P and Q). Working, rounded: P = 0.67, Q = 1.22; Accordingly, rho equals 0.1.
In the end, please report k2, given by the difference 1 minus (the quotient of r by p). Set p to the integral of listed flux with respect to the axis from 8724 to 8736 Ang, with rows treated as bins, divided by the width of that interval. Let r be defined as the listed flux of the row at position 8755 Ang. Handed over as 0.023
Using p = 55.7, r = 54.4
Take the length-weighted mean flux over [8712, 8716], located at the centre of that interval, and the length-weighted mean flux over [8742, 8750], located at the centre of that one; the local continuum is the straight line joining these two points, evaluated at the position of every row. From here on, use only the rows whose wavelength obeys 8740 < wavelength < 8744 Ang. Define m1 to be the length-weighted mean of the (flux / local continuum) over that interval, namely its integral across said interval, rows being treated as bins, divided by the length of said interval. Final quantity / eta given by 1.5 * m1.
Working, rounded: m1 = 1.01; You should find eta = 1.51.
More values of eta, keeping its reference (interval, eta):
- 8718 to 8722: 1.52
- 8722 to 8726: 1.54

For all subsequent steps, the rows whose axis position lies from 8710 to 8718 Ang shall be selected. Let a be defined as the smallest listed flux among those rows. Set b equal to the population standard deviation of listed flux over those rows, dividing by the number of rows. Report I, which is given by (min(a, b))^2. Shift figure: 0.23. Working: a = 54.4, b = 0.48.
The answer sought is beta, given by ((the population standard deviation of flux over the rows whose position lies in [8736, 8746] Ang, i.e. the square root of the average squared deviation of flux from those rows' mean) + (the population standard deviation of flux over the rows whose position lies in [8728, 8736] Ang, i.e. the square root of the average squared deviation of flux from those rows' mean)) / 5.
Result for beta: 0.17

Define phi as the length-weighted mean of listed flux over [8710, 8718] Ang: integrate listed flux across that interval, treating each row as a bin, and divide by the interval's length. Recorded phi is 54.9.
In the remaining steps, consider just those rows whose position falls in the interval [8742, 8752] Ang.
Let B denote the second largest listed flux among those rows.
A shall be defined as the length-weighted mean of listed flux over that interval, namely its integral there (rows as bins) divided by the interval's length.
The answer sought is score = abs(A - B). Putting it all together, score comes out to 0.80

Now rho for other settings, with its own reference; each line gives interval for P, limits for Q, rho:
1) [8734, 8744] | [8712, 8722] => 0.6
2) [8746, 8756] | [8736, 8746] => 1.1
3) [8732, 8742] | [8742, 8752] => 0.5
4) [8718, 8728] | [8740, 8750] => 0.1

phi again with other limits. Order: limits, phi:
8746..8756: 54.2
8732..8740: 55.4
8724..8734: 55.9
